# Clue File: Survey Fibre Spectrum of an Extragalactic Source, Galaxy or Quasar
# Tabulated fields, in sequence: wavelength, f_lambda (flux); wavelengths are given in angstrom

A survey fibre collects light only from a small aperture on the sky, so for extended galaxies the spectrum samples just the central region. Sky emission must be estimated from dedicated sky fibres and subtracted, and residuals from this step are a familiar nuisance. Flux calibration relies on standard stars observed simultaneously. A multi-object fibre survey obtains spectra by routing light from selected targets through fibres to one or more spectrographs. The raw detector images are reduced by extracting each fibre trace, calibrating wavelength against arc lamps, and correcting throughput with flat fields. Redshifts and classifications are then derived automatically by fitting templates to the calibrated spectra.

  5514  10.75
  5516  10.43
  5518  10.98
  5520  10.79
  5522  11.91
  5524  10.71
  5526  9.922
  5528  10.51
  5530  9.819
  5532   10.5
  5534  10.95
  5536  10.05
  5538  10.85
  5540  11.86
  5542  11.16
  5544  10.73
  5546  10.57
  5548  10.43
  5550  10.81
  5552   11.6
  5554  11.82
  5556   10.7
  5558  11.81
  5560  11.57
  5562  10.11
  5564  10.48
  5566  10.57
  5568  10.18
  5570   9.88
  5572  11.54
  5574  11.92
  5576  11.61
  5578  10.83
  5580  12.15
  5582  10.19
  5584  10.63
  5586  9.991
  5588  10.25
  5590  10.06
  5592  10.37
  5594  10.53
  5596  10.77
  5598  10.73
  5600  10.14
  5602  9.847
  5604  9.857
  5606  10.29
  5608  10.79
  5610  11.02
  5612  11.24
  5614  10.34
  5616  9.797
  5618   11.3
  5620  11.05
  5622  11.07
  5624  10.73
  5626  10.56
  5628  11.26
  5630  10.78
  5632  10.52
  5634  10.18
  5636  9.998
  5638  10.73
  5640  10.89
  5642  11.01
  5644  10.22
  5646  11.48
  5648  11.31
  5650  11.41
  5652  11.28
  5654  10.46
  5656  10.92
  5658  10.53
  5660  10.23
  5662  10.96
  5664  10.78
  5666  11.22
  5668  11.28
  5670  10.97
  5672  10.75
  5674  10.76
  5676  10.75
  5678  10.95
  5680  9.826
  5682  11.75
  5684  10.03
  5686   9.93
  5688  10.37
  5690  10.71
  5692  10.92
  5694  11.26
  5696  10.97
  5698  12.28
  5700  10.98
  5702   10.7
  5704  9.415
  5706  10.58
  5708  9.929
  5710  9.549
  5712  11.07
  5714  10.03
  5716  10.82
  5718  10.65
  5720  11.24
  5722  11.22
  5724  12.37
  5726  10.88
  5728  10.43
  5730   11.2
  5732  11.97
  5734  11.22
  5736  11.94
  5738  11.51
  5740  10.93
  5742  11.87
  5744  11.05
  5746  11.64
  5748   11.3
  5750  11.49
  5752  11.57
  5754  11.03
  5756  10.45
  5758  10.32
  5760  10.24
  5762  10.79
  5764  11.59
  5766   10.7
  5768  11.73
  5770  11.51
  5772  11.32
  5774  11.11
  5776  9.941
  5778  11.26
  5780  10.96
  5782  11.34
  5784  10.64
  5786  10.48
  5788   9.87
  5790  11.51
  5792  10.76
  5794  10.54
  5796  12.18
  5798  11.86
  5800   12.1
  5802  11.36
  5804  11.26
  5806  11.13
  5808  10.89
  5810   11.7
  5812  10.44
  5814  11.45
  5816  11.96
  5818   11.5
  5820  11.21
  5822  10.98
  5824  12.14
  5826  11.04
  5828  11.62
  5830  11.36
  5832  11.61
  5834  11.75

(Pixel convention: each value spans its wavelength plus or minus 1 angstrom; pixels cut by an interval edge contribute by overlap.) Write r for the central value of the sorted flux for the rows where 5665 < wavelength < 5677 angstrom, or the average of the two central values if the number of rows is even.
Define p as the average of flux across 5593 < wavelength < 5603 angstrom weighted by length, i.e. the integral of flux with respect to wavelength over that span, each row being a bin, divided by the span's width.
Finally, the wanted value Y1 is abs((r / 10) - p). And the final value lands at 9.3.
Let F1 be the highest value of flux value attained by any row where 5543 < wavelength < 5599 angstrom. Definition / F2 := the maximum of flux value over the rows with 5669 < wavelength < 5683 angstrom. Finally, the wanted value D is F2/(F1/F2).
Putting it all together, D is 11.4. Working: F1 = 12.15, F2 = 11.75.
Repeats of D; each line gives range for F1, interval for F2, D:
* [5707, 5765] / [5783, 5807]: 12.0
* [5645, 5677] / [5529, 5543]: 12.3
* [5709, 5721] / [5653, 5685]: 12.3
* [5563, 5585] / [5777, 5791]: 10.9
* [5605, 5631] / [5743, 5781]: 12.2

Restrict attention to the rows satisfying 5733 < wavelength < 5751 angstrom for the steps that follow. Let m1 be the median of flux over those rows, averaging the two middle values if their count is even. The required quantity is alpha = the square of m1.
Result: 132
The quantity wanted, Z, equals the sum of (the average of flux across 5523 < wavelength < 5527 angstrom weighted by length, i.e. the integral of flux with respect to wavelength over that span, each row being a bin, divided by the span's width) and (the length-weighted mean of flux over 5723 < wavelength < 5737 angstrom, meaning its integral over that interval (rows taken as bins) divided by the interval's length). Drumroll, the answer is 21.7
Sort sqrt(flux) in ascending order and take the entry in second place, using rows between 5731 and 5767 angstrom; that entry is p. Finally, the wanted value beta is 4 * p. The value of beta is 12.8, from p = 3.21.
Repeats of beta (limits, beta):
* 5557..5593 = 12.6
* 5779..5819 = 12.9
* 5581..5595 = 12.7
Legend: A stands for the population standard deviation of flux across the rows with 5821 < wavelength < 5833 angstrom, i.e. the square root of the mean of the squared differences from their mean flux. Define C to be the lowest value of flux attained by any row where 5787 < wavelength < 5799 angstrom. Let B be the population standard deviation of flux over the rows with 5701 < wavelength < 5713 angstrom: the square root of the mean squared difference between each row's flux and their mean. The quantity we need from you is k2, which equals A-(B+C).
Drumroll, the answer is -10.1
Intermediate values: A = 0.39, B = 0.61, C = 9.87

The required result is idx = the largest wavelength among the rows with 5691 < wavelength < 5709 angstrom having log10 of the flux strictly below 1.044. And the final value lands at 5708 angstrom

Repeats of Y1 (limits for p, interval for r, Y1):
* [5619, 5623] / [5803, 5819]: 9.9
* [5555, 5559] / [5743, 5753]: 10.1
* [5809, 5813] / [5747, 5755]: 9.9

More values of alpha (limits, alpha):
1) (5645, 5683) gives 120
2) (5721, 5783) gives 126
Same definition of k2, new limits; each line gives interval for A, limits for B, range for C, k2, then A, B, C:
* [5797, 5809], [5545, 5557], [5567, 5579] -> -10.0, 0.42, 0.53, 9.88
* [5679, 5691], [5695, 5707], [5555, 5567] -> -10.3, 0.66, 0.84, 10.11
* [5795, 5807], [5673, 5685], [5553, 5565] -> -10.3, 0.42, 0.63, 10.11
